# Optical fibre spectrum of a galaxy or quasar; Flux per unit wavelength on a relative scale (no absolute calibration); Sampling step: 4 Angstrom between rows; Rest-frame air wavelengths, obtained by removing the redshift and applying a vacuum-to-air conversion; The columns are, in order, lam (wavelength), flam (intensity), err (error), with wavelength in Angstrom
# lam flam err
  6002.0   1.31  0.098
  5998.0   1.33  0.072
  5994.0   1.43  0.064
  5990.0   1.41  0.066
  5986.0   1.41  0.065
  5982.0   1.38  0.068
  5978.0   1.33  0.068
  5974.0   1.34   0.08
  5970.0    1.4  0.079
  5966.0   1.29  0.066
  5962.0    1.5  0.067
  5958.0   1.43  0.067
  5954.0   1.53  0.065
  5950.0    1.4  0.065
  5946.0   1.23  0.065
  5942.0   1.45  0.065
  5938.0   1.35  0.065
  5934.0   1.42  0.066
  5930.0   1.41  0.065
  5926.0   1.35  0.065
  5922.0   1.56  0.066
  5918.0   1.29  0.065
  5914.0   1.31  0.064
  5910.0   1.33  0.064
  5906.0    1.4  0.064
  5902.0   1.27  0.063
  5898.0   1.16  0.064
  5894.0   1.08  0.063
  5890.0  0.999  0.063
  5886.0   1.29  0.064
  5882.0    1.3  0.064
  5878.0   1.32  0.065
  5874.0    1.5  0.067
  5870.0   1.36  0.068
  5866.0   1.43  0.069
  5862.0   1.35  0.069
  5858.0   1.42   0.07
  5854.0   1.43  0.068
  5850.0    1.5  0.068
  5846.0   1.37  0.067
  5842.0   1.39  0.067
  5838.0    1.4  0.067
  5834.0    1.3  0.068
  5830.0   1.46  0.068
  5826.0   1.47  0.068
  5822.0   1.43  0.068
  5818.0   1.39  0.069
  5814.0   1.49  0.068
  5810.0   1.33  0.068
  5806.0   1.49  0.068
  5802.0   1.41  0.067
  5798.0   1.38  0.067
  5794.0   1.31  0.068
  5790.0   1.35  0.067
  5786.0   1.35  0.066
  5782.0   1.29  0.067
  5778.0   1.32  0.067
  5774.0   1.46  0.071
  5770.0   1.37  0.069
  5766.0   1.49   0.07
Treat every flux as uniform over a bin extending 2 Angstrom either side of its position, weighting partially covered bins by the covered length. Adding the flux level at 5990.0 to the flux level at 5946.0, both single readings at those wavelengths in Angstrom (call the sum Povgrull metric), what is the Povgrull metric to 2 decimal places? 2.64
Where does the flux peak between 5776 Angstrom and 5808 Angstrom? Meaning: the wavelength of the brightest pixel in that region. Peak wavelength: 5806.0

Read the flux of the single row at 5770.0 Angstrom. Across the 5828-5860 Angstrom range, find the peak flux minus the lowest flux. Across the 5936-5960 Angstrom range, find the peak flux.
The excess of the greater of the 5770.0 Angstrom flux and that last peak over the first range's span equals 1.33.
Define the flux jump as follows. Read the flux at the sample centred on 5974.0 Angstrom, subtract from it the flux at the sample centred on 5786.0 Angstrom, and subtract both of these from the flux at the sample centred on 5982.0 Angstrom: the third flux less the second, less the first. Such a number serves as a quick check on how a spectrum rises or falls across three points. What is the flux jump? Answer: -1.31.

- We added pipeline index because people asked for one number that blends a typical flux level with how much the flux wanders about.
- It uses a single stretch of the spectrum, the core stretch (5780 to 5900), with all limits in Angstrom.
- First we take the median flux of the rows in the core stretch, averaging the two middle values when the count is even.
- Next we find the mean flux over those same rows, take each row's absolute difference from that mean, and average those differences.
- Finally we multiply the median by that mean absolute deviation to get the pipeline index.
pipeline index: 0.113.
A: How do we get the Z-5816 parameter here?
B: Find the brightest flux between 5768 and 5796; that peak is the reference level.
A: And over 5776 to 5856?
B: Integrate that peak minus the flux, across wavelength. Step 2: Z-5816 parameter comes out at 5.4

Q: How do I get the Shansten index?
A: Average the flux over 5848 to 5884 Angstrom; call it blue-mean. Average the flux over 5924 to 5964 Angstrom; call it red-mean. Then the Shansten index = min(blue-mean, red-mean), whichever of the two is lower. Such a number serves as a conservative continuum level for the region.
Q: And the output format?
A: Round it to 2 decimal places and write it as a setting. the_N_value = 1.40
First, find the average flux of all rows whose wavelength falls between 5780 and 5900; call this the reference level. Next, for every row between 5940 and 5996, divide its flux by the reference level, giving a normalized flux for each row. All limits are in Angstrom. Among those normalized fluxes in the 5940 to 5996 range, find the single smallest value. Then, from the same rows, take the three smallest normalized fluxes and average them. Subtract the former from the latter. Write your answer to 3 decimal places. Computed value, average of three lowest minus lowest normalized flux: 0.039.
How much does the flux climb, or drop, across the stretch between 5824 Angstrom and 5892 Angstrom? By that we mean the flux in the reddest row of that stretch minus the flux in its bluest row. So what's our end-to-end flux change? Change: -0.471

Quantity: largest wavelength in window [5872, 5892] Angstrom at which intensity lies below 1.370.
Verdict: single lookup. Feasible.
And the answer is 5890.0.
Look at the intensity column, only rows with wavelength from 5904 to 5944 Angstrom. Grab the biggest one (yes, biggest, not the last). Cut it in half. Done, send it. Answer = 0.780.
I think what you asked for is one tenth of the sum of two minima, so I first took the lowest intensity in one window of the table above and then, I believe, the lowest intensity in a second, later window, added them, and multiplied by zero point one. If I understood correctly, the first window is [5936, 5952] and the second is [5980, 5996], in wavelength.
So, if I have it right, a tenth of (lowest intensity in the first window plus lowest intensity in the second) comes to 0.261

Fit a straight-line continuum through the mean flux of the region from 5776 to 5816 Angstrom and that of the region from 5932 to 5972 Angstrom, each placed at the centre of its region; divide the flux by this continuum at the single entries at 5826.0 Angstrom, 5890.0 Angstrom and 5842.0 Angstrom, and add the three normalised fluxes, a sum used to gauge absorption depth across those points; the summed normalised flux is 2.79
